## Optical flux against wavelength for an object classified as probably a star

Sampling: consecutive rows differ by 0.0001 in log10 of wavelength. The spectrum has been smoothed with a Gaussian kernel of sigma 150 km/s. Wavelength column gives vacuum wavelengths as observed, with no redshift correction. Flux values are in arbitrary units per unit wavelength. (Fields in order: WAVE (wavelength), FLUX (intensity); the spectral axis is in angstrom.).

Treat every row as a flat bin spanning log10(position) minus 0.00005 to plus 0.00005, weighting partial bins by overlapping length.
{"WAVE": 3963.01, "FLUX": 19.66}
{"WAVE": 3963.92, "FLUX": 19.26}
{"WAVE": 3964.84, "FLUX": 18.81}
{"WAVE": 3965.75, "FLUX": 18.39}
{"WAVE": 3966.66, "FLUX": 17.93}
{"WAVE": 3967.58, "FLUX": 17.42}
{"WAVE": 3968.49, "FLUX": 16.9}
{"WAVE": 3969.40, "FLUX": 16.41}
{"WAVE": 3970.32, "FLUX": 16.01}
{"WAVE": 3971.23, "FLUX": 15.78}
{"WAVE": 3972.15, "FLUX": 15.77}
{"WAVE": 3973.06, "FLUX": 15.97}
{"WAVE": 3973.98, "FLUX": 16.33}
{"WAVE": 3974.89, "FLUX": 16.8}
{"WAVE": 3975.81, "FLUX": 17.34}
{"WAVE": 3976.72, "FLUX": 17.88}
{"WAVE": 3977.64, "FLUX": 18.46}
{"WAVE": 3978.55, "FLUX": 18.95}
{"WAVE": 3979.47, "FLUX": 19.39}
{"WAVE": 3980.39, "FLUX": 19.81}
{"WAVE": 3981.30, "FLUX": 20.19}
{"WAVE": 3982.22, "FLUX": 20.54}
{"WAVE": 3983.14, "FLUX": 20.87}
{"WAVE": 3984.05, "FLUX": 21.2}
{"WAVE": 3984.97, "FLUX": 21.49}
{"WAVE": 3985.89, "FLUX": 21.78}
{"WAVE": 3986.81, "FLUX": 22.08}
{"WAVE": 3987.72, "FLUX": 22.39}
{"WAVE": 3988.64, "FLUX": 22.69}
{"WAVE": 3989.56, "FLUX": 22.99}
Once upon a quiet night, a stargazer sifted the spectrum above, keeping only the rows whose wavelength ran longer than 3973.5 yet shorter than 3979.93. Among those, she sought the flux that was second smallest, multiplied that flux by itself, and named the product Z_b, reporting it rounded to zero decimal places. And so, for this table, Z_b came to 282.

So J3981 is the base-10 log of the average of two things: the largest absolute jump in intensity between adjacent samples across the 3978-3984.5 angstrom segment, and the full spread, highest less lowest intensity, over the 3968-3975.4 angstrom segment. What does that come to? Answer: -0.11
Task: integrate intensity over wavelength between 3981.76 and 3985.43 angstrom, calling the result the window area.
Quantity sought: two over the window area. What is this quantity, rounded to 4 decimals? 0.0259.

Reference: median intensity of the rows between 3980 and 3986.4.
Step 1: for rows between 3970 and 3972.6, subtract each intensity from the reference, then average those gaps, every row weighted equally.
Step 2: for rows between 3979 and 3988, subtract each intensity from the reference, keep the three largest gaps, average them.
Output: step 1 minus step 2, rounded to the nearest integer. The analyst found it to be 4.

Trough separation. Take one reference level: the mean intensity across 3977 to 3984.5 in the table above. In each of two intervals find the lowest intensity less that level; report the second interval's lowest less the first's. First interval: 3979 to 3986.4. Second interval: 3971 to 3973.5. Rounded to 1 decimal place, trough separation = -3.6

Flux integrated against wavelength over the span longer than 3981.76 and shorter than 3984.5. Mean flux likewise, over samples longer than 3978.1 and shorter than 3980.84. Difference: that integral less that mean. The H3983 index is 38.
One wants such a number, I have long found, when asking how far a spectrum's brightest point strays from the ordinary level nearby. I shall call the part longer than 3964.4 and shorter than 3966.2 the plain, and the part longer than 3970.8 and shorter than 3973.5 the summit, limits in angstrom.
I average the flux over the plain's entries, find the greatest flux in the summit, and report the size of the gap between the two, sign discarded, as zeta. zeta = 3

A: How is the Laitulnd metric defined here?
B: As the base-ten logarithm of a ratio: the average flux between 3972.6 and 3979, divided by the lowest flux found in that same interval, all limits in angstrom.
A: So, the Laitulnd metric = 0.037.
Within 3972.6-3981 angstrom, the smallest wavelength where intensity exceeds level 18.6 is 3978.55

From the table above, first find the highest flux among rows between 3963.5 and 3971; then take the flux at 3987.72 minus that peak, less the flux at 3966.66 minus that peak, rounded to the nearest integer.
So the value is 4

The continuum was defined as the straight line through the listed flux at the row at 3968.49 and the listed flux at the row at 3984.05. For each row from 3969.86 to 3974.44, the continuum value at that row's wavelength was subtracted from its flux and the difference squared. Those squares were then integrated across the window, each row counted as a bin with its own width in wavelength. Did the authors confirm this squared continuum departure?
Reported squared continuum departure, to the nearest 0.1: 17.6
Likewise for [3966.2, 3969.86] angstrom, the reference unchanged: 3.2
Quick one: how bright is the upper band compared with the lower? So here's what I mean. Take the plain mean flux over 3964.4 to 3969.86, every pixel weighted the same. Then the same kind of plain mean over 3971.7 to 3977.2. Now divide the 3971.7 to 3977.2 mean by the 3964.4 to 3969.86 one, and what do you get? 0.95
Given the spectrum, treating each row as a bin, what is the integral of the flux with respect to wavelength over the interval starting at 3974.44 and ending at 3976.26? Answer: 31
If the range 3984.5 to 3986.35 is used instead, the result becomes 40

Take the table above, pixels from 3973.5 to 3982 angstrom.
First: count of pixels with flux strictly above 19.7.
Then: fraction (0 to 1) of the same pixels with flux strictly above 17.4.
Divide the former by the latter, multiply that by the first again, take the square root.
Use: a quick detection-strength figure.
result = 2.4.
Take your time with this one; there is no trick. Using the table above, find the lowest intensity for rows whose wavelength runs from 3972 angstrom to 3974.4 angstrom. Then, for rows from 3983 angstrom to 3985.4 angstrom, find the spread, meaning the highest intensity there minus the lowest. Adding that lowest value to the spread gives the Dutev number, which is 16.4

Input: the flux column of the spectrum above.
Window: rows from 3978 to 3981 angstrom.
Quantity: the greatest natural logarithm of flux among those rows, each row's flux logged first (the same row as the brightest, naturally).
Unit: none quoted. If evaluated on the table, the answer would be 2.99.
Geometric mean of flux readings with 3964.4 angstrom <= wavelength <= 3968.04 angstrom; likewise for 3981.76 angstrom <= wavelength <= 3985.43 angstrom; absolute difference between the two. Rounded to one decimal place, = 2.9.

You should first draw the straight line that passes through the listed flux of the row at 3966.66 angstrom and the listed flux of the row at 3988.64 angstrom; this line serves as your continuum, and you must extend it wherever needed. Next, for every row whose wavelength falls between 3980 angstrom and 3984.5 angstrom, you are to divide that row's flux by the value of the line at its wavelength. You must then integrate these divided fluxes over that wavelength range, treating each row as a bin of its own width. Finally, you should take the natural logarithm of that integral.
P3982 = 1.5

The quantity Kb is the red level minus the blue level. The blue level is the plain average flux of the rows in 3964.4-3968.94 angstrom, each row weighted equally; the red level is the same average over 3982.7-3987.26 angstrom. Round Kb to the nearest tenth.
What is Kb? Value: 3.6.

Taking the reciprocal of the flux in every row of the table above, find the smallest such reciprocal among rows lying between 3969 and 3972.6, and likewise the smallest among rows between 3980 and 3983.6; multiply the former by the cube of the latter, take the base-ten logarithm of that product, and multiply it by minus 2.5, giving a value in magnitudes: 12.93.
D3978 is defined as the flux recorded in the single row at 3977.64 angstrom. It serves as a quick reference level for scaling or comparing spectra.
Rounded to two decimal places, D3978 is 18.46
